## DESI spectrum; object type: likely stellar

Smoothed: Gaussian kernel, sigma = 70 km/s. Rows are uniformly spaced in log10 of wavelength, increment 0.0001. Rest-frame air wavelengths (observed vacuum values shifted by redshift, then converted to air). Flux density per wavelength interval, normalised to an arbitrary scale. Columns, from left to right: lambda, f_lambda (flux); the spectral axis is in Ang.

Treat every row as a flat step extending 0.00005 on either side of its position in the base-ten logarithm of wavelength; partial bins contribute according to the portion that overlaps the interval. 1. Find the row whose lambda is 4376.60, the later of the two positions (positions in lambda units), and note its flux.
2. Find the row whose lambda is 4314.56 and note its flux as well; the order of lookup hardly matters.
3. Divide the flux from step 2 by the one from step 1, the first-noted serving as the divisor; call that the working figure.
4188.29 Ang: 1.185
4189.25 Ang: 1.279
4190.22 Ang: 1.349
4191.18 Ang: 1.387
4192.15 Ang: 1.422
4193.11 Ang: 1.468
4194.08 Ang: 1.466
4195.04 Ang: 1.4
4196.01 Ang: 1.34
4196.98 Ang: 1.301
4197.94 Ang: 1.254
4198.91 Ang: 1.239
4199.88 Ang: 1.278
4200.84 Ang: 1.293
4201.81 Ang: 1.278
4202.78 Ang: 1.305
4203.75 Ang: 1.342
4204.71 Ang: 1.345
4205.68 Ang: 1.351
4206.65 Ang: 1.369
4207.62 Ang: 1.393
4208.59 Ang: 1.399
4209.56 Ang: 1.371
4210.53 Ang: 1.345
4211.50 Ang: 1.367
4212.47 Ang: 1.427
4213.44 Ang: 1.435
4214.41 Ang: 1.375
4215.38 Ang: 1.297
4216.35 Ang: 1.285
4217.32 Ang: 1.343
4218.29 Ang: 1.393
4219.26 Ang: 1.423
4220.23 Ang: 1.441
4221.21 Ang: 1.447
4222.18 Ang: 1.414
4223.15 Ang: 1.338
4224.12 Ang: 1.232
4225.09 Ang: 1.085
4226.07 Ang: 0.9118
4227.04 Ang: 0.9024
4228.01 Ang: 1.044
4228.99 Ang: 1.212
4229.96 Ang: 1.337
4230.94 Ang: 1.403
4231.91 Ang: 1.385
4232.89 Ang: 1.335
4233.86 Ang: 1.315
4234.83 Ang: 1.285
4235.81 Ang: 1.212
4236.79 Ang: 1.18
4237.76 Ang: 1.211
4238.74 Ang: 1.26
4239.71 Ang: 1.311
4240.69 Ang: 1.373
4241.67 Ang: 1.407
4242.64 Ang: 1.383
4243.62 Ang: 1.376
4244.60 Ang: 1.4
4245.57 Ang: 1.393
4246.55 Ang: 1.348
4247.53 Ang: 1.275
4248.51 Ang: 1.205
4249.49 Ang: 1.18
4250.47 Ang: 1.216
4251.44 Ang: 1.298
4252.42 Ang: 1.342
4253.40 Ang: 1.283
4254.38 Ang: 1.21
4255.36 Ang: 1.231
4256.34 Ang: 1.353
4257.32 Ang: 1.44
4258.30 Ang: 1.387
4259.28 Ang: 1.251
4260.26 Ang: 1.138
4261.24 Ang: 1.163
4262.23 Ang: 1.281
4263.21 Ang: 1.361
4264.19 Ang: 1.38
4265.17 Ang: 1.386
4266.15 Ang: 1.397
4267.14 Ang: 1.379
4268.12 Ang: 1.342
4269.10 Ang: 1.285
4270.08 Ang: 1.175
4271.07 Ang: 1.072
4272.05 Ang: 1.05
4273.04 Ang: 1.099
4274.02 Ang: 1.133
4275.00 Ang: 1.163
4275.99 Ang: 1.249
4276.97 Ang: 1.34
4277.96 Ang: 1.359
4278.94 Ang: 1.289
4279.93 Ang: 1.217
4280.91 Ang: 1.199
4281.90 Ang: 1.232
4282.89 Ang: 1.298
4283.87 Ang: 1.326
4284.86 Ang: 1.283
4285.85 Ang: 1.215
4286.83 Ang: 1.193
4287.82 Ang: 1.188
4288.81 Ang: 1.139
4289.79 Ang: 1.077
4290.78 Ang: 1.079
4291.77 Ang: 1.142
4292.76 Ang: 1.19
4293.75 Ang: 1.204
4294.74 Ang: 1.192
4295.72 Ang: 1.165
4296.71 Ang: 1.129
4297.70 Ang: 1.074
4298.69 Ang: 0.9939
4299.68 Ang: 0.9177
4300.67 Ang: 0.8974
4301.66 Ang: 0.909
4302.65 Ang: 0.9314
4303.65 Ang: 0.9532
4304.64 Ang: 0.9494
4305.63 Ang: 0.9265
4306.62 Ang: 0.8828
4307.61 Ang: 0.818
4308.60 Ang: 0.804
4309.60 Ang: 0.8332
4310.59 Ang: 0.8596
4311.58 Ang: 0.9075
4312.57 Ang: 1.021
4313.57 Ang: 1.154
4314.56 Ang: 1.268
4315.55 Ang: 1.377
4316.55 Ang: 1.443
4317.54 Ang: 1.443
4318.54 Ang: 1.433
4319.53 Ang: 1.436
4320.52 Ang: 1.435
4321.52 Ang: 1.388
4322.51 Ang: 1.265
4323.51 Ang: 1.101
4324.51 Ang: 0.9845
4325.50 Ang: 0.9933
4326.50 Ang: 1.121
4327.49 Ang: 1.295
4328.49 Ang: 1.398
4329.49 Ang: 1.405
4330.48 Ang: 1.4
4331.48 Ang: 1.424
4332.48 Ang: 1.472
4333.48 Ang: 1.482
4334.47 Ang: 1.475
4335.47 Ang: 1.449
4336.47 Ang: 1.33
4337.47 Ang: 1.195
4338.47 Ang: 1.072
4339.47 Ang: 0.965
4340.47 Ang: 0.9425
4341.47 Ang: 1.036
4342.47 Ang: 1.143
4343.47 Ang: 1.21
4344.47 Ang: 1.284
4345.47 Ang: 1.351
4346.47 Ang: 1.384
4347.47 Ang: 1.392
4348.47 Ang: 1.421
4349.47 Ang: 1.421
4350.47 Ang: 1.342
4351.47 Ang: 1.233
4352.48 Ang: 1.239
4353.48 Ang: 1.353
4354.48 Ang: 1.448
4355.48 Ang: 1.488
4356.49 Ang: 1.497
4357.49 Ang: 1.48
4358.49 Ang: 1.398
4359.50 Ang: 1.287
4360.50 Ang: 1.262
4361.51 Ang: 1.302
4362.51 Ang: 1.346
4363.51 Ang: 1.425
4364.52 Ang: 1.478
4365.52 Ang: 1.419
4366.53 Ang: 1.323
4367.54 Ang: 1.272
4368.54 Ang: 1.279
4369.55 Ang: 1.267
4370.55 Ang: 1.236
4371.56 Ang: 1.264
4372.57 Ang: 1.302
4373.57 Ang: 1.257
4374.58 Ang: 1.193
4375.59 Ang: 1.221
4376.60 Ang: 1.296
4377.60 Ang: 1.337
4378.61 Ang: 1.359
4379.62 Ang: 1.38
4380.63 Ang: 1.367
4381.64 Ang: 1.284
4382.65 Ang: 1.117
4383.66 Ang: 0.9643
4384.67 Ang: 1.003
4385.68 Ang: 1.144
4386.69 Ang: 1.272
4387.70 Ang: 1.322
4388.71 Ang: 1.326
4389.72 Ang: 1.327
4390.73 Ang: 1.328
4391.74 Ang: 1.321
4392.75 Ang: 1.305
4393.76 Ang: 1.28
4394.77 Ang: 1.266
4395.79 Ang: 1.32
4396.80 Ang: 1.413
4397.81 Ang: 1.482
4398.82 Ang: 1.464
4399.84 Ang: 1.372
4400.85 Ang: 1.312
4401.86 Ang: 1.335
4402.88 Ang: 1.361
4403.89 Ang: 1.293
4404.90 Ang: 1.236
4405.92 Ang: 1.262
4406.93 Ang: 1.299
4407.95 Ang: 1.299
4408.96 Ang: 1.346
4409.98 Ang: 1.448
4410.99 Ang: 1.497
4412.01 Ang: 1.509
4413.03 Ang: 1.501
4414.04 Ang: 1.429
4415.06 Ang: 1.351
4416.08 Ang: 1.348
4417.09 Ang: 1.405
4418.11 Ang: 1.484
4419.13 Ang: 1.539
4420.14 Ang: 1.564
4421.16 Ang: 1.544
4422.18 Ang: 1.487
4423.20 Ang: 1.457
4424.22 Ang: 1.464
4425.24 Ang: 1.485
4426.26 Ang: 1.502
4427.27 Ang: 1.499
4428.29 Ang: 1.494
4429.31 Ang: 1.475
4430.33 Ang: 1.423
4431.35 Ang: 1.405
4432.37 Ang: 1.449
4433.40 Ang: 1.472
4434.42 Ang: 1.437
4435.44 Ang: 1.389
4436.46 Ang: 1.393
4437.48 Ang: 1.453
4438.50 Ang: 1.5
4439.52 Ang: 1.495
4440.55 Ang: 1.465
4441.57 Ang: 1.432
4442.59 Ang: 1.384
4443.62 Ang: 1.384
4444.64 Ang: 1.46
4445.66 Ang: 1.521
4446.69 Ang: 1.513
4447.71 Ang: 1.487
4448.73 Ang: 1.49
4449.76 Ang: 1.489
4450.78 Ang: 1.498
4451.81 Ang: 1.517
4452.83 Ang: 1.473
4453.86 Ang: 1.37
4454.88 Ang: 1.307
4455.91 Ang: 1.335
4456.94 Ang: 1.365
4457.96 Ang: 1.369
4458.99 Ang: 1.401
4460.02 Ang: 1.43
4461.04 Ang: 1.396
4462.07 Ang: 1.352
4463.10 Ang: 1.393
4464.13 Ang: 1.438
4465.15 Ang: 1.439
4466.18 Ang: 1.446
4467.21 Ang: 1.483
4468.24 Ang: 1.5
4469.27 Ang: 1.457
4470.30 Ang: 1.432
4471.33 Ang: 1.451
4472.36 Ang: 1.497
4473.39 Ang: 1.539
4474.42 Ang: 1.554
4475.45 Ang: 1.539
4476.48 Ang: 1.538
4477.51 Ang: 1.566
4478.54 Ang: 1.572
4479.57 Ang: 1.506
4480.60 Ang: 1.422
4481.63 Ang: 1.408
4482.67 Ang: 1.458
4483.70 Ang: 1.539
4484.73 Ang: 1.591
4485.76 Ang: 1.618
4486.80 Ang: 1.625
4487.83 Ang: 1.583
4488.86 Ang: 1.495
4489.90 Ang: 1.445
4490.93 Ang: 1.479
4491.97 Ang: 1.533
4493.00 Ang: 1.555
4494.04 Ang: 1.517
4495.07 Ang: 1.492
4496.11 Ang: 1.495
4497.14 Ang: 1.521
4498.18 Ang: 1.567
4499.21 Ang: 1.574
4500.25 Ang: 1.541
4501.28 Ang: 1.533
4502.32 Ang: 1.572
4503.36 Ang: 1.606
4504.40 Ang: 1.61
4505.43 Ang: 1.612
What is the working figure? 0.98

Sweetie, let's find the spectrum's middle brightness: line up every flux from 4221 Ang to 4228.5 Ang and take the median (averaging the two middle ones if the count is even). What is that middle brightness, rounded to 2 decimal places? 1.16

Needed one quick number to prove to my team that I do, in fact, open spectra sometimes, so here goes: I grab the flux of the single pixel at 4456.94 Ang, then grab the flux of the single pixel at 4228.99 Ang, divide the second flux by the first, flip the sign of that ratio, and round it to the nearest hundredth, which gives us -0.89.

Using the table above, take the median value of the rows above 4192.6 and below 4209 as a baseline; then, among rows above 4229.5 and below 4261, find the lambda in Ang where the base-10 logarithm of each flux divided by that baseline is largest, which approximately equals 4257.32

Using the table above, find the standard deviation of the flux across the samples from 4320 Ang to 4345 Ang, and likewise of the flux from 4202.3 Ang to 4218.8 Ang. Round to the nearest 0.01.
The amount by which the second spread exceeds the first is -0.14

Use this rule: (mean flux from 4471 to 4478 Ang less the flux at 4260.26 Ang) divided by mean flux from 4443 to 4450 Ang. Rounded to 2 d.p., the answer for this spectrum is 0.26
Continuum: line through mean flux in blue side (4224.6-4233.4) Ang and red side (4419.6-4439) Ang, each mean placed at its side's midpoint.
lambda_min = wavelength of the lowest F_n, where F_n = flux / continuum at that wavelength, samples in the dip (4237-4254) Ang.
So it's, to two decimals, 4249.49 Ang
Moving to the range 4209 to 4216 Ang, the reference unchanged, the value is 4215.38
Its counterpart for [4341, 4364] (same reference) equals 4341.47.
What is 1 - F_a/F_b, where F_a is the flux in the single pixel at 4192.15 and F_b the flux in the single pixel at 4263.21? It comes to -0.04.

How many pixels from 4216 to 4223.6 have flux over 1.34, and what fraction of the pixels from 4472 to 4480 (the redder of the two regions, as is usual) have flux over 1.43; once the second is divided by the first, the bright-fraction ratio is 0.17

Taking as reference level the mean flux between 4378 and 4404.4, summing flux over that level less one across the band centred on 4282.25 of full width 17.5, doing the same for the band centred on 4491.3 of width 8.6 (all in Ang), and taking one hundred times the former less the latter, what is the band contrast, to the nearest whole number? -238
